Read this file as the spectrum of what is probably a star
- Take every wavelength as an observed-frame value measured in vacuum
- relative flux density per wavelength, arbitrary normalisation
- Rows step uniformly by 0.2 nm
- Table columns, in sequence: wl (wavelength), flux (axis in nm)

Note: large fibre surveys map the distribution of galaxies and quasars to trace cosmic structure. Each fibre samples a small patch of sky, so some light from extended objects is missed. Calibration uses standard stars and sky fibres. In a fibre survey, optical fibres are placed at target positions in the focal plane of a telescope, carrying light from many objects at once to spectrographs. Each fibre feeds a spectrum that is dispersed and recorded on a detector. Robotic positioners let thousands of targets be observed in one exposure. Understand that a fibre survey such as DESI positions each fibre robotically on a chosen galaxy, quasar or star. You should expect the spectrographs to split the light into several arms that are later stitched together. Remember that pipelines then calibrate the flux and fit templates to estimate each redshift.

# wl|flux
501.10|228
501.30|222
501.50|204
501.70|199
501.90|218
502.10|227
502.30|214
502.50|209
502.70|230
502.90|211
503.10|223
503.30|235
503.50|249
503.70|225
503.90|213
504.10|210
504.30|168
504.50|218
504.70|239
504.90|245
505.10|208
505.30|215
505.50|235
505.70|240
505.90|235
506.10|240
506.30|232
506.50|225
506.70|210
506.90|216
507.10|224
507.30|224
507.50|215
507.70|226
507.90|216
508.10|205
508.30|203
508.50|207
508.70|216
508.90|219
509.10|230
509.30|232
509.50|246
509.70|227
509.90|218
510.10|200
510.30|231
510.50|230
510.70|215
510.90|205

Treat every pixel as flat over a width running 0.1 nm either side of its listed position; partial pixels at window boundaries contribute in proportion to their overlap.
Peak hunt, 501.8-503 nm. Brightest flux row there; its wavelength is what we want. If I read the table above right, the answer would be 502.70 nm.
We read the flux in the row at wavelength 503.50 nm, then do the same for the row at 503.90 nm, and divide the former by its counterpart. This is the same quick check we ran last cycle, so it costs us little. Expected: 1.17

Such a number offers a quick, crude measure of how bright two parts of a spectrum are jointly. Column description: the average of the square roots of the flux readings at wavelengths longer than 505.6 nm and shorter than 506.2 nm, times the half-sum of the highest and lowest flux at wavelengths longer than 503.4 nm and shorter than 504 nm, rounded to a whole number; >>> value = 3566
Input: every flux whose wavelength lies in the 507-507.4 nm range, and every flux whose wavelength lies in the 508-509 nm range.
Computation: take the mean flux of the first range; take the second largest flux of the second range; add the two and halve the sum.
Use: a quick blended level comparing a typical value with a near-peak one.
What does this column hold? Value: 220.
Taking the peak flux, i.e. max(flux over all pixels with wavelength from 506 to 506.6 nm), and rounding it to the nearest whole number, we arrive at 240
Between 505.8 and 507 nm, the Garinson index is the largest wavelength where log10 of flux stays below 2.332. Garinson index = 506.70 nm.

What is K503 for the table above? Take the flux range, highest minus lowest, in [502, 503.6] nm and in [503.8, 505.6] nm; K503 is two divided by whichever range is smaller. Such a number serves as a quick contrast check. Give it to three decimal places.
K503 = 0.050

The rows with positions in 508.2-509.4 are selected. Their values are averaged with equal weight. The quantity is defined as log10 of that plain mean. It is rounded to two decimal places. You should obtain 2.34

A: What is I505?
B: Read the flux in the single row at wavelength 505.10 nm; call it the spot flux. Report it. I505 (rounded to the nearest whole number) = 208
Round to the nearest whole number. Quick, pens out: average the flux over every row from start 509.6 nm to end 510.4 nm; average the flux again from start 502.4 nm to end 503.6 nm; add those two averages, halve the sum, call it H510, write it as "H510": 223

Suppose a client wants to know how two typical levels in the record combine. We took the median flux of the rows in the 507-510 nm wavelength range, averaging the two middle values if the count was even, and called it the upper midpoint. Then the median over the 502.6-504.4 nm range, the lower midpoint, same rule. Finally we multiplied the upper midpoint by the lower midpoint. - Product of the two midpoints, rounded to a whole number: 48837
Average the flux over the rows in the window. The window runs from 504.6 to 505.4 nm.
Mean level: 227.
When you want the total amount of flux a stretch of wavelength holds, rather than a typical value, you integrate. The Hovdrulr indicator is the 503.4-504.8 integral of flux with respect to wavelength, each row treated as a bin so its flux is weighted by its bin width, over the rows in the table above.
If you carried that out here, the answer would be 304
